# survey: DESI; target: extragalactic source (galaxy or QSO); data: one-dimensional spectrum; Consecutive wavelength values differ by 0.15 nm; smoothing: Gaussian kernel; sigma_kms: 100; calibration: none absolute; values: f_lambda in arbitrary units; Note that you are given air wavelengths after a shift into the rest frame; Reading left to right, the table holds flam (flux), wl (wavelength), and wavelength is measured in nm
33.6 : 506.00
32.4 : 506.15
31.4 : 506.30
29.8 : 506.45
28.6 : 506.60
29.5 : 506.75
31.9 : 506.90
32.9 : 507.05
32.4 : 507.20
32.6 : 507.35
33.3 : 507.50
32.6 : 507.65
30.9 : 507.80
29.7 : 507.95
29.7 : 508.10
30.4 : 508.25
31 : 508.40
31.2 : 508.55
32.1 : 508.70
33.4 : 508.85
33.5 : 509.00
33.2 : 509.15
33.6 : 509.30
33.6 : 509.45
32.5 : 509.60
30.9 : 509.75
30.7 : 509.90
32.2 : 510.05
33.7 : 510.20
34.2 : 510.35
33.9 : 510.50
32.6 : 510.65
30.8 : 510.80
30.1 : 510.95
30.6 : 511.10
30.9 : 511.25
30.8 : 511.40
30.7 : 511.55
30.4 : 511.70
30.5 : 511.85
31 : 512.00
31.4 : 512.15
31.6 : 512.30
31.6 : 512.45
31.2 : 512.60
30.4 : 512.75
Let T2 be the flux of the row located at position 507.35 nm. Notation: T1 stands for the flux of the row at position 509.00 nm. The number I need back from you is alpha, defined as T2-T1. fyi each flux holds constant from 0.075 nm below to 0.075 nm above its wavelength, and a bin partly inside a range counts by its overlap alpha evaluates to -0.9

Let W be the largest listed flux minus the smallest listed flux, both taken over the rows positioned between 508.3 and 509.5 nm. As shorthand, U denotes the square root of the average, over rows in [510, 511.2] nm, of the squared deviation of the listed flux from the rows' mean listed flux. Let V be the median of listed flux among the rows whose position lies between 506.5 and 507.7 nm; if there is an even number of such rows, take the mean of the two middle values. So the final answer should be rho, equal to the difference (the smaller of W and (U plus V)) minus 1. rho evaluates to 1.6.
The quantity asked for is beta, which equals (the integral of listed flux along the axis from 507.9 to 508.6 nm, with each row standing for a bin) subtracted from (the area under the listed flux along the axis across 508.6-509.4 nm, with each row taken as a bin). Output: 5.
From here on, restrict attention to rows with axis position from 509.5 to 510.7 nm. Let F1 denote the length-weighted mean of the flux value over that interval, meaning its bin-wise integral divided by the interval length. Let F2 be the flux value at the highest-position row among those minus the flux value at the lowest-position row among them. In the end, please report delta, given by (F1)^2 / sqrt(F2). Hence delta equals 3362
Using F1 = 32.6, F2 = 0.1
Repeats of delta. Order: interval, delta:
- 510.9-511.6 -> 1212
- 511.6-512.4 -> 877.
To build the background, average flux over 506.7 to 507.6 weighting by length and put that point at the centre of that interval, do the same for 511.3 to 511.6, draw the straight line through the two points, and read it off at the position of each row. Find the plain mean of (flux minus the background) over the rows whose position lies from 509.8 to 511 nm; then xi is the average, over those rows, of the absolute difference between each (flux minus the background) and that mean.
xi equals 1.3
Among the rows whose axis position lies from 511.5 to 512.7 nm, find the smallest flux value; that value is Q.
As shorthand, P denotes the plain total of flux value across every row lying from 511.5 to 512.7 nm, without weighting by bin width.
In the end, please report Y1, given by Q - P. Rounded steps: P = 248.4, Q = 30.4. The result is -218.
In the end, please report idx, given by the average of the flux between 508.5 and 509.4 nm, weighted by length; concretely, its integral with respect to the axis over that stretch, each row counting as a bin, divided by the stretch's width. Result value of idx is 32.9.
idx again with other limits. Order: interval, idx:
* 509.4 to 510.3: 32.3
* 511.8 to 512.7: 31.2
